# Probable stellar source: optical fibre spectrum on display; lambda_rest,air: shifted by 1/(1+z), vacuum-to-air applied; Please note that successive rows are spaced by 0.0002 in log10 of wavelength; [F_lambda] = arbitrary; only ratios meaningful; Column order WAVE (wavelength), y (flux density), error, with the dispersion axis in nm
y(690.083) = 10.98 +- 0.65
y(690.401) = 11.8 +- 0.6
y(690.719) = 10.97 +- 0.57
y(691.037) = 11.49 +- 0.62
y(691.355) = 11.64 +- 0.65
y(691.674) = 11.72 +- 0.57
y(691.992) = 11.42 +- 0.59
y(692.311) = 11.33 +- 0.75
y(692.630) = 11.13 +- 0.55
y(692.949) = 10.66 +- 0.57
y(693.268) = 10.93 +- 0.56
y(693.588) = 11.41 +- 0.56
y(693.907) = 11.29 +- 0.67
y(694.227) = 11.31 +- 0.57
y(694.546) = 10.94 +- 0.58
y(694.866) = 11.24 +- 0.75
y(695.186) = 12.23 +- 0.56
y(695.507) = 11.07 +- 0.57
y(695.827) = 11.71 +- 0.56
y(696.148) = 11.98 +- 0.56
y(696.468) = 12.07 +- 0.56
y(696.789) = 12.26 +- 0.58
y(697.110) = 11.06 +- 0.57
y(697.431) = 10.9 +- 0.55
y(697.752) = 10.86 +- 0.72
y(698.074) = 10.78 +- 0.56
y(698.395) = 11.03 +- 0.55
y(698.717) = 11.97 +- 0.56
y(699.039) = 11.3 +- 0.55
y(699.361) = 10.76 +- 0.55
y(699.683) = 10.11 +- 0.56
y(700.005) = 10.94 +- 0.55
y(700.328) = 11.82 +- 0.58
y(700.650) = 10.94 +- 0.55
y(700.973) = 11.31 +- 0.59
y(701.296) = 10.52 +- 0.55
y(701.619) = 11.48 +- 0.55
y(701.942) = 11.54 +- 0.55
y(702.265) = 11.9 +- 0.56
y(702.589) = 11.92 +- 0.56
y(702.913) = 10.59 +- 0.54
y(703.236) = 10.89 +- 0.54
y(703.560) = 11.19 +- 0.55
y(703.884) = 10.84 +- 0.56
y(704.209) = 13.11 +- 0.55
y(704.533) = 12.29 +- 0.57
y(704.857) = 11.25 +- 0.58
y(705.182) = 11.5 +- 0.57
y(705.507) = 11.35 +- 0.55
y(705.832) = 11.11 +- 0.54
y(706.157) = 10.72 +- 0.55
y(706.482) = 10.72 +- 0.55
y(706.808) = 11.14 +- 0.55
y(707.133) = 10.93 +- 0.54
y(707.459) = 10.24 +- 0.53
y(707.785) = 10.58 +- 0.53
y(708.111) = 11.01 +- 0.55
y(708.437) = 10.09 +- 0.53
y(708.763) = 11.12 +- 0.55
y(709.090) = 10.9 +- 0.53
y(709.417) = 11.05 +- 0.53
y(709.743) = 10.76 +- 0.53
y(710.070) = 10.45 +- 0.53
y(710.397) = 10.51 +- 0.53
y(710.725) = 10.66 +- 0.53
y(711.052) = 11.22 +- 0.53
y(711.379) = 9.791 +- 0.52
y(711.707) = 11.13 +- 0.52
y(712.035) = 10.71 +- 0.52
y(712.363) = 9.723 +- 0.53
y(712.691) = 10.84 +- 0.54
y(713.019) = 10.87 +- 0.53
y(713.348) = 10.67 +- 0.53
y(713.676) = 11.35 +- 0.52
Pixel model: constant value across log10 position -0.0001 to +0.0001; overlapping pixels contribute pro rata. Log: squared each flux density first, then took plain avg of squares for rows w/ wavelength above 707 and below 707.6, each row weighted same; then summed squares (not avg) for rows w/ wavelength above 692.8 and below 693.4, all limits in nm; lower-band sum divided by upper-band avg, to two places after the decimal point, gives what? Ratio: 2.08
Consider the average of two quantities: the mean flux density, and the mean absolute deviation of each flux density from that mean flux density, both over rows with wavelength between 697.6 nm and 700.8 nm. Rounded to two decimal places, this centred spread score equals 5.72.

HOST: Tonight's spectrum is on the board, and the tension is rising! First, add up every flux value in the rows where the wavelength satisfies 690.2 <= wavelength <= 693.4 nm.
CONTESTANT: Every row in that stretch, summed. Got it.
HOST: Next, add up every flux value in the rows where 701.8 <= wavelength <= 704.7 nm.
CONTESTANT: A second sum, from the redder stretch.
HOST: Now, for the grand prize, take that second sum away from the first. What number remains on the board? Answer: 9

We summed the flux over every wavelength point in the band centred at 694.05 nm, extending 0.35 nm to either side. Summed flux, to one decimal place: 22.6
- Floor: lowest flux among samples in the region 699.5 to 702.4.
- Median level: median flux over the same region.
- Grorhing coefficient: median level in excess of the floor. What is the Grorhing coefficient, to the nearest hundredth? 1.20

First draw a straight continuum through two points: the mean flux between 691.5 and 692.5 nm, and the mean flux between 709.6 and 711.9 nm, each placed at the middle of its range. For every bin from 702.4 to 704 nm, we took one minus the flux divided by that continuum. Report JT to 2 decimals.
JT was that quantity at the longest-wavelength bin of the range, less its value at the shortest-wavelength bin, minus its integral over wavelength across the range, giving 0.11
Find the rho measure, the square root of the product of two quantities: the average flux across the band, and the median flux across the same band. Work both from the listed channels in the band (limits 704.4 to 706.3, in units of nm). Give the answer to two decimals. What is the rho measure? 11.33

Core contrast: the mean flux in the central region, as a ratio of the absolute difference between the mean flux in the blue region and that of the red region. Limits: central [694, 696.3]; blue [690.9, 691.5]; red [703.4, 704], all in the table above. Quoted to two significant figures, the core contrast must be 21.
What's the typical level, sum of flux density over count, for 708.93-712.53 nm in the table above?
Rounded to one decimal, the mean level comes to 10.6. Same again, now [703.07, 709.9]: 11.1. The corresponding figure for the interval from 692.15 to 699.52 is 11.3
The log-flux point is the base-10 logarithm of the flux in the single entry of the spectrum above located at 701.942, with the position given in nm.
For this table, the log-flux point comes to 1.06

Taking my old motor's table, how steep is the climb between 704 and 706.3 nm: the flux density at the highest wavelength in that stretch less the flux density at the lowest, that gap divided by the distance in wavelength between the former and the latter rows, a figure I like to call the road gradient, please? -1.2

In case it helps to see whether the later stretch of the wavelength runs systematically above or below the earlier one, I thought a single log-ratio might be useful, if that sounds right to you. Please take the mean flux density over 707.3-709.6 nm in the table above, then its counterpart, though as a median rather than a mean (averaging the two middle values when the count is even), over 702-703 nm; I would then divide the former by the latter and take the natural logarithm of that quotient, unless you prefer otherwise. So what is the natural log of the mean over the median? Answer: -0.105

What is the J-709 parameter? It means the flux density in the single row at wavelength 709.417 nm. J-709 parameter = 11.05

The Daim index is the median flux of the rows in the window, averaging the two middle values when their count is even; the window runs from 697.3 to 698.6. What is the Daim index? 10.9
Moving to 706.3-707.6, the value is 10.8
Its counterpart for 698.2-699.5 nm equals 11.2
